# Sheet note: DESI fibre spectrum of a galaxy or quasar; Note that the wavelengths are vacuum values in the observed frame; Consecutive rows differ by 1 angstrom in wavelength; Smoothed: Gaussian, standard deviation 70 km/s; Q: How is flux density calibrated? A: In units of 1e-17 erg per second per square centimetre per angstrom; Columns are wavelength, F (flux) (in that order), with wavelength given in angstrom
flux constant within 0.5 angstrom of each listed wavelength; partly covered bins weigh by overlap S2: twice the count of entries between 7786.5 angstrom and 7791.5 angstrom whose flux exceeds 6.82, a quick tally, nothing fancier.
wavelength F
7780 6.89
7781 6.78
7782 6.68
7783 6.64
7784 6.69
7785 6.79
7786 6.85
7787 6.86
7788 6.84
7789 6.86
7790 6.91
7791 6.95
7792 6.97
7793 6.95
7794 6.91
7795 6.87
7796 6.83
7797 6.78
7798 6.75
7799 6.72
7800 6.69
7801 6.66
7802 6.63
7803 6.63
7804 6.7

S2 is 10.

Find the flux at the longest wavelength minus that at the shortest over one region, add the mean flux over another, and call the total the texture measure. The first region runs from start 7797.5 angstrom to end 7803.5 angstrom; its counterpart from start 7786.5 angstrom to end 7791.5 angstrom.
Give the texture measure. 6.76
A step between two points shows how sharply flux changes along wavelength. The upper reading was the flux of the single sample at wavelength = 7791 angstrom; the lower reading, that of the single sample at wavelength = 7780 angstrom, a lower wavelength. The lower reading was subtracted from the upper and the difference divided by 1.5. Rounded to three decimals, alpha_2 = 0.040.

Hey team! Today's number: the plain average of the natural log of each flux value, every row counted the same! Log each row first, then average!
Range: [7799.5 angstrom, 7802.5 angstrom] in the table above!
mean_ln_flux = 1.90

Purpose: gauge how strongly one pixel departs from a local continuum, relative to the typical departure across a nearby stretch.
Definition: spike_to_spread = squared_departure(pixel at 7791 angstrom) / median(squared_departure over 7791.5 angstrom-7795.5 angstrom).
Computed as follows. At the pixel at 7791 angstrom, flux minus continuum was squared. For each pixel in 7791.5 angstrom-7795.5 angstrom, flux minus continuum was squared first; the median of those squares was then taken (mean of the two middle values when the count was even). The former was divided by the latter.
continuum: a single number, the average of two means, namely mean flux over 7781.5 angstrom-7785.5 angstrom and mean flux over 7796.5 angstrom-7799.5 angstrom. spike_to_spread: 1.19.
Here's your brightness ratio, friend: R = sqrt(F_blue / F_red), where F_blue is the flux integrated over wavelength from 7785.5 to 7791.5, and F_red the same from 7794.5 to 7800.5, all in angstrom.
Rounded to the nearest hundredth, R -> 1.01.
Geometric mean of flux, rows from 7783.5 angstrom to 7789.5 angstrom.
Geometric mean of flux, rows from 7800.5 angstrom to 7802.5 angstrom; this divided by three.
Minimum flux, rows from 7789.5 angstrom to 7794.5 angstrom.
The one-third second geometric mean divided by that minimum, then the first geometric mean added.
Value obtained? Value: 7.14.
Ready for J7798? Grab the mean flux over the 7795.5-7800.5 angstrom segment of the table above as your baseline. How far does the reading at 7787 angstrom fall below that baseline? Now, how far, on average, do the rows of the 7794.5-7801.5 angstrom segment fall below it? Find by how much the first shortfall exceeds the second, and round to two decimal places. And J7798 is -0.10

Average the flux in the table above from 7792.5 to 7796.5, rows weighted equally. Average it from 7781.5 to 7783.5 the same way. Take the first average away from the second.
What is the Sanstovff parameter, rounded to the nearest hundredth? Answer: -0.23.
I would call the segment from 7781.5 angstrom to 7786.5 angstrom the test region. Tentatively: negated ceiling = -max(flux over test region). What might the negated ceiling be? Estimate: -6.85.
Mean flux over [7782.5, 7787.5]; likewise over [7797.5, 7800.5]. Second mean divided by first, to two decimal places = 0.99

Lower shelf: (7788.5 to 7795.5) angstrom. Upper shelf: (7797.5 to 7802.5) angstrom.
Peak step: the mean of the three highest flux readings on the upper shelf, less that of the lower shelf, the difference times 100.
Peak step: -24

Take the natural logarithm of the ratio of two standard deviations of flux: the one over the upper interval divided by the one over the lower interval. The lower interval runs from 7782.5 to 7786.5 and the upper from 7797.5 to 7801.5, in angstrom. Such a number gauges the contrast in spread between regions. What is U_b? -0.9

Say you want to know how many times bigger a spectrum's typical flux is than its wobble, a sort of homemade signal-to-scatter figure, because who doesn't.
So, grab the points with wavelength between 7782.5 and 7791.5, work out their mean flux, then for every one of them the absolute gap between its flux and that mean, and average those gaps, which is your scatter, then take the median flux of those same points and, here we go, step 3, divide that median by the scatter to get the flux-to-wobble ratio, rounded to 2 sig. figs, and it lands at 90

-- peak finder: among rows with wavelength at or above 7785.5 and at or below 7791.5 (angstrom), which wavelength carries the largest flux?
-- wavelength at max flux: 7791 angstrom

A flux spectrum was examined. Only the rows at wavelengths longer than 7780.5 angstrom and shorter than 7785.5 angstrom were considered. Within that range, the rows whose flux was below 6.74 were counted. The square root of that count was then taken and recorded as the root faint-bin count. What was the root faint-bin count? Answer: 1.7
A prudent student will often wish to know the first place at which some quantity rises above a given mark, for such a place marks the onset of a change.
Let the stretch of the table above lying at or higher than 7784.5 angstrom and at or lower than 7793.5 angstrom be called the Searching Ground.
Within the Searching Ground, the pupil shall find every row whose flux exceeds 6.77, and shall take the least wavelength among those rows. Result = 7785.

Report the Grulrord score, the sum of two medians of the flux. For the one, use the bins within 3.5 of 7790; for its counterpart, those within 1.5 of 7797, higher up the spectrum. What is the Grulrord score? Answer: 13.7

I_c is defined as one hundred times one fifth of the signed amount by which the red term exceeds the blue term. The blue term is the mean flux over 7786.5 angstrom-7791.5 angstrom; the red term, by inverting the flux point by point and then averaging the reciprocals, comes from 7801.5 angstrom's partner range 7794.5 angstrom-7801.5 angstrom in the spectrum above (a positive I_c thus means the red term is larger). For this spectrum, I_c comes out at -135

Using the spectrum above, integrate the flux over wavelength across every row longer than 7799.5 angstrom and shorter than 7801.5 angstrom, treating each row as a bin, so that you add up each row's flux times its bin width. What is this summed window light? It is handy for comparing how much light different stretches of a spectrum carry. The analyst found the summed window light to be 13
